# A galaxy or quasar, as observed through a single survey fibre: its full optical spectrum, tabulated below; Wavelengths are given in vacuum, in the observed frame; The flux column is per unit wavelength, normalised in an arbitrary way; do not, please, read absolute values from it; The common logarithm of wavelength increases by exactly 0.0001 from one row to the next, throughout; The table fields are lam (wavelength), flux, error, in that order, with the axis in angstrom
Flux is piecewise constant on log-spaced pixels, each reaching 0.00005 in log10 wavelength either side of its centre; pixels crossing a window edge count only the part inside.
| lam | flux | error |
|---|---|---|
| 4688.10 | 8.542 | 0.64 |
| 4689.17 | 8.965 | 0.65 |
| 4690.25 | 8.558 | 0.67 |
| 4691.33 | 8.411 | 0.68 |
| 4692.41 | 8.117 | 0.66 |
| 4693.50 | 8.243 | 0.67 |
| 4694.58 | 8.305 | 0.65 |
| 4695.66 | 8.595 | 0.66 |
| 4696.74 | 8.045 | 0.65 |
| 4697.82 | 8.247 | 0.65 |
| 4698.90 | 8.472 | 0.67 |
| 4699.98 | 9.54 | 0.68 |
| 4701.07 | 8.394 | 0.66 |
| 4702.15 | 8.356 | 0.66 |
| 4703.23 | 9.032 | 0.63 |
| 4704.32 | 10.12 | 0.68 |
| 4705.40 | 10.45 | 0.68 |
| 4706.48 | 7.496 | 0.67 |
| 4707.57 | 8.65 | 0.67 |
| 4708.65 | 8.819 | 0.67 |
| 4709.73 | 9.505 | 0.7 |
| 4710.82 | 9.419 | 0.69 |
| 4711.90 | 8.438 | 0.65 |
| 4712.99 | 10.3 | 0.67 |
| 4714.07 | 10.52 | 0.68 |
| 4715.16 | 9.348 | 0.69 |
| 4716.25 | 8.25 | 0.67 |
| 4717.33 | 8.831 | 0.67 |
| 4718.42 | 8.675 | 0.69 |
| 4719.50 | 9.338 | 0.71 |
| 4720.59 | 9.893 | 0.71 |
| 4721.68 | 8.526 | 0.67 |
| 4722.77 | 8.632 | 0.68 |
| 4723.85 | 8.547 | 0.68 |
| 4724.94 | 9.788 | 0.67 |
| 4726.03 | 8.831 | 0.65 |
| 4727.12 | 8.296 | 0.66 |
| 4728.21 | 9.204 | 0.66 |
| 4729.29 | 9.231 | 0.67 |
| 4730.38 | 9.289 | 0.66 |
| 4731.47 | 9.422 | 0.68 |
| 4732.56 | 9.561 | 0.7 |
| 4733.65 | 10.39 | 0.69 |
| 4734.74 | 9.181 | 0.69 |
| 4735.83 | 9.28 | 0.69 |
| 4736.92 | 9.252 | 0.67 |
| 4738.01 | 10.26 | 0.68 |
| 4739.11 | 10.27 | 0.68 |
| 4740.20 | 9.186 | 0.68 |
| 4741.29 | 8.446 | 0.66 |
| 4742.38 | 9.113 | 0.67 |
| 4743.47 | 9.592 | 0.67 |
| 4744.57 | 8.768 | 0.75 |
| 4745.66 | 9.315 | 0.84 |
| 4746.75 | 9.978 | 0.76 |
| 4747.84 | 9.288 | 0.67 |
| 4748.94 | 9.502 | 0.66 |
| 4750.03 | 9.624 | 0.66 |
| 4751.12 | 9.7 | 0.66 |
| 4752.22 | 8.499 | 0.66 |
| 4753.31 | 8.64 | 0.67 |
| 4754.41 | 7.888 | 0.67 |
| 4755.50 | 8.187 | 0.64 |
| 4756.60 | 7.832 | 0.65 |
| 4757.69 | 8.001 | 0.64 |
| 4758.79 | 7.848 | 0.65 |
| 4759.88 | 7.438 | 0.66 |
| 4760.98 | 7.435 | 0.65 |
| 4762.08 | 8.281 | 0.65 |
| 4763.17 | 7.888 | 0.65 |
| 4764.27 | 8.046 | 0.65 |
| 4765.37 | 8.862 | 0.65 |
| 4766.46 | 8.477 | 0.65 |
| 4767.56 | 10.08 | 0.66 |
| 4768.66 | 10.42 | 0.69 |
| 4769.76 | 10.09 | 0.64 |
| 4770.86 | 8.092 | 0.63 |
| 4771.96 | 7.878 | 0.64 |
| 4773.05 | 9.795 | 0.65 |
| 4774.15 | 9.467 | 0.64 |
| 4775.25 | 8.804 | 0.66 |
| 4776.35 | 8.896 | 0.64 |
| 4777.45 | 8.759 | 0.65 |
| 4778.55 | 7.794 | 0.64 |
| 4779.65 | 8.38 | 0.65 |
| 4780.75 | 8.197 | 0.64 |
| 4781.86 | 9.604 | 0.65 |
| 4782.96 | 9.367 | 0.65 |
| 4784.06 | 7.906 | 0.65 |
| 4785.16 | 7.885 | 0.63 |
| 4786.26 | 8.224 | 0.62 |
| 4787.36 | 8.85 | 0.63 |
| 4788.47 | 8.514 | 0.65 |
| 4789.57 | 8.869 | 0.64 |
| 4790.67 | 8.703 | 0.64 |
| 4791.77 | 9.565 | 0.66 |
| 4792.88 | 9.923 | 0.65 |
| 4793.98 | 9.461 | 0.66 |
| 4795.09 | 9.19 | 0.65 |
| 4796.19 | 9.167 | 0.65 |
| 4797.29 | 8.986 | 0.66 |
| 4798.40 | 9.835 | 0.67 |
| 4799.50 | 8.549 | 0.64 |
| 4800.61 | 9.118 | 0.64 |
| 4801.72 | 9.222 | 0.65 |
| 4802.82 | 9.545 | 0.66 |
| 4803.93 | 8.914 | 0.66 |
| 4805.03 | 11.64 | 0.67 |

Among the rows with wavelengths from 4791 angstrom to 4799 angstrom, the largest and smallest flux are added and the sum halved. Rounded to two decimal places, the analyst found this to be 9.45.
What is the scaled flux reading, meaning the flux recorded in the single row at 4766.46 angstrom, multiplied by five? 42.4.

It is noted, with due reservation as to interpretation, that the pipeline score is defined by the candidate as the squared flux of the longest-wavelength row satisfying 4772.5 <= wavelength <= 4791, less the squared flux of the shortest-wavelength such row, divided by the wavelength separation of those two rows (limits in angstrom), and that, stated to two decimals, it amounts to -1.15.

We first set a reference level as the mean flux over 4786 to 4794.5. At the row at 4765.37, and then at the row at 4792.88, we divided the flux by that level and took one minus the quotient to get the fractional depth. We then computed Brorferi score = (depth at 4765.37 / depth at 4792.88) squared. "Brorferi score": 0.0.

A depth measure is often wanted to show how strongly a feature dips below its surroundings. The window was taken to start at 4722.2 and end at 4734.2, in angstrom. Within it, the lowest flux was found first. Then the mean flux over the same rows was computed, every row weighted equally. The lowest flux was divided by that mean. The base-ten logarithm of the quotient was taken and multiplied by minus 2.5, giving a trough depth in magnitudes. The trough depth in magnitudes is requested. 0.112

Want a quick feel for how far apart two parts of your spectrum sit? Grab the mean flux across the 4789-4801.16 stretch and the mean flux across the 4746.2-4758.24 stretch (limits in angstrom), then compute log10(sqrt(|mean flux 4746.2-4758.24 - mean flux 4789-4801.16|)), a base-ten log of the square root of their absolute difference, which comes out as -0.21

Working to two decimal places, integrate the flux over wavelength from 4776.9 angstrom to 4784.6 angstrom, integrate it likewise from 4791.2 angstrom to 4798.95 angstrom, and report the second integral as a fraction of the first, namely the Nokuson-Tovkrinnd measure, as 1.11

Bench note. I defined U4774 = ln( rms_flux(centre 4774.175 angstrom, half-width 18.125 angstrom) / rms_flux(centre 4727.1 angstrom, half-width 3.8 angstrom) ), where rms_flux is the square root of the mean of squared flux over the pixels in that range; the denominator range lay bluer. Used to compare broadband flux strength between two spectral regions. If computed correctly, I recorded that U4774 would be -0.044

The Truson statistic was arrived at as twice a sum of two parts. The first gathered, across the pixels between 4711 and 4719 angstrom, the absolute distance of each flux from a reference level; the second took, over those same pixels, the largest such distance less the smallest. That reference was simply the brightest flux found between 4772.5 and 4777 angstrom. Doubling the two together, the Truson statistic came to 16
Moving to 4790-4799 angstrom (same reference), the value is 10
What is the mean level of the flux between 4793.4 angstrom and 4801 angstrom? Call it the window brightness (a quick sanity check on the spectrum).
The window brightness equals 9.2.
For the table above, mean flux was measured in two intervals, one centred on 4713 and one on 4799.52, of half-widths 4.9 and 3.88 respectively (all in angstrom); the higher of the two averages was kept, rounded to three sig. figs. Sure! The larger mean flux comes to 9.27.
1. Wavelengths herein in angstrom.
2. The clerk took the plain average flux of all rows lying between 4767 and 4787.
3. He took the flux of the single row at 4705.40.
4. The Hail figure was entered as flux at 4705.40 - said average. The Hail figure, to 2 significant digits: 1.6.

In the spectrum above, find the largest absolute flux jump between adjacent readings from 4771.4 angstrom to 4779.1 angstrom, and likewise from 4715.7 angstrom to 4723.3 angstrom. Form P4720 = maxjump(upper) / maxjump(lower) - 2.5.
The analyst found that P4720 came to -1.10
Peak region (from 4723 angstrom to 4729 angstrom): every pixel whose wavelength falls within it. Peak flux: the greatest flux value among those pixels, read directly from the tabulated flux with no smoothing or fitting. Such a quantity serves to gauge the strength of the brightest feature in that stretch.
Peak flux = 9.788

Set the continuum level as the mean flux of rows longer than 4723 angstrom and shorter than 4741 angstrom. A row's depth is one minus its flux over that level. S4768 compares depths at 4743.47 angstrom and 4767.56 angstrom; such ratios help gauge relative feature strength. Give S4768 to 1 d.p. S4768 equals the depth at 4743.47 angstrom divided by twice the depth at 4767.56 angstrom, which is 0.2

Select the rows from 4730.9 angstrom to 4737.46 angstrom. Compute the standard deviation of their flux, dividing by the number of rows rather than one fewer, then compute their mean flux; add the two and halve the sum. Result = 4.96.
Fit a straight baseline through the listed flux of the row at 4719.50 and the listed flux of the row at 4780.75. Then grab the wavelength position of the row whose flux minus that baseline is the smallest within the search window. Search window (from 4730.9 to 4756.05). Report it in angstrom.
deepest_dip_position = 4754.41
